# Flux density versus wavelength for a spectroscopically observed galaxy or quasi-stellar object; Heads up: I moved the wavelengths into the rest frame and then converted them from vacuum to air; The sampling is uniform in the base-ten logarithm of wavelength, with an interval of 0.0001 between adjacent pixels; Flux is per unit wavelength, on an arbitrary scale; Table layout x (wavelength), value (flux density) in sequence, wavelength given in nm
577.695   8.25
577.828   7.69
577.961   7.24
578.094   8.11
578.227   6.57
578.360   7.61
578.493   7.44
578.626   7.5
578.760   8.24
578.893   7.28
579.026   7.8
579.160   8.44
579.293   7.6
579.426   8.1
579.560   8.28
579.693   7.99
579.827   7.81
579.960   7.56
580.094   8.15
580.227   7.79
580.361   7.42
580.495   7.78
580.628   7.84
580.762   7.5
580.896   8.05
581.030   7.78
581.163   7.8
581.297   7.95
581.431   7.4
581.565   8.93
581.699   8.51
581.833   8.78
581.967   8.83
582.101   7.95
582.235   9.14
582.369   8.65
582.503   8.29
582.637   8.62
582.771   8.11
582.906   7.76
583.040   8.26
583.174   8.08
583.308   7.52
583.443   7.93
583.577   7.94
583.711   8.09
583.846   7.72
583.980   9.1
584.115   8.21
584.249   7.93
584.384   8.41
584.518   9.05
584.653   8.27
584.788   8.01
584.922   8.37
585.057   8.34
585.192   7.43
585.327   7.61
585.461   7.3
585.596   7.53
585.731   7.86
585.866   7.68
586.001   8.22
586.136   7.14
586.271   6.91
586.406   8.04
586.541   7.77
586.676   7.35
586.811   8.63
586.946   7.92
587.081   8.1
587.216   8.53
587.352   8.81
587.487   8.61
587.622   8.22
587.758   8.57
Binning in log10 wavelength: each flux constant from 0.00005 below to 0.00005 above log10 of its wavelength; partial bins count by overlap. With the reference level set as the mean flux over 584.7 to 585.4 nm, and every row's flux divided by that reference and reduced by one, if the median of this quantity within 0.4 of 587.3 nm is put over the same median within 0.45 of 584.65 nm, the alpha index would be 1.1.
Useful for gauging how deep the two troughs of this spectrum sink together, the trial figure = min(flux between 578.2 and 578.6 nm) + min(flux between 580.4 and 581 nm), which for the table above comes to 14.1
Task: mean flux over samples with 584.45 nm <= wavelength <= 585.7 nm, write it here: 7.99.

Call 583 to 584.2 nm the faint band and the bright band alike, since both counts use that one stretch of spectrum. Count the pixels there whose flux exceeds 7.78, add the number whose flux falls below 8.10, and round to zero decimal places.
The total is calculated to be 13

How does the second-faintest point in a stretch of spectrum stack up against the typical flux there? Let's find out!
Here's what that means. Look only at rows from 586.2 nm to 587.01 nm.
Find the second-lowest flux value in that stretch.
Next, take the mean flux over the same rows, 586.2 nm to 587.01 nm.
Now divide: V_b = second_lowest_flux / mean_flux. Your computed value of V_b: 0.946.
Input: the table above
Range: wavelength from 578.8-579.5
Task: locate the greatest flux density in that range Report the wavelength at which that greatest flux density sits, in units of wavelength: 579.160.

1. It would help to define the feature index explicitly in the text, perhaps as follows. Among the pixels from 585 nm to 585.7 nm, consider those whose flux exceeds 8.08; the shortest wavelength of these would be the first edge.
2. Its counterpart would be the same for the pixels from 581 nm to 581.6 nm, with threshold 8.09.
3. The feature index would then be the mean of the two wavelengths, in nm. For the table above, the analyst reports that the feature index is 583.31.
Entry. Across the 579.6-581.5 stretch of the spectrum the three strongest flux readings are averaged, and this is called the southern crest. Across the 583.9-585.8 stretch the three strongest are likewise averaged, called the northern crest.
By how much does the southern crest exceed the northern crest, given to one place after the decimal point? -0.8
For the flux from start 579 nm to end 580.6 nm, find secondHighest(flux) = 8.28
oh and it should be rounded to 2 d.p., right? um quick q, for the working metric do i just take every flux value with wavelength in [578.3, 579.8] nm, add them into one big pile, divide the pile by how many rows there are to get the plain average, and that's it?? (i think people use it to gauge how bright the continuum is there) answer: 7.84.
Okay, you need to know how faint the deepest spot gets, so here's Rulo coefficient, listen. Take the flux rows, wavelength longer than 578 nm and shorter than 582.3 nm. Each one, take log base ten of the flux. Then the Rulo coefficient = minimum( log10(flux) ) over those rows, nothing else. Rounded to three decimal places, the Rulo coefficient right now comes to 0.818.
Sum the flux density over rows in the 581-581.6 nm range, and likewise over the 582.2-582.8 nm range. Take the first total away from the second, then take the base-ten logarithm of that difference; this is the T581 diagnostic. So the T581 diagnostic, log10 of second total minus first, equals 0.5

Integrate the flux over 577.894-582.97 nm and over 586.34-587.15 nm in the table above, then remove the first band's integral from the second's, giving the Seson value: -34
